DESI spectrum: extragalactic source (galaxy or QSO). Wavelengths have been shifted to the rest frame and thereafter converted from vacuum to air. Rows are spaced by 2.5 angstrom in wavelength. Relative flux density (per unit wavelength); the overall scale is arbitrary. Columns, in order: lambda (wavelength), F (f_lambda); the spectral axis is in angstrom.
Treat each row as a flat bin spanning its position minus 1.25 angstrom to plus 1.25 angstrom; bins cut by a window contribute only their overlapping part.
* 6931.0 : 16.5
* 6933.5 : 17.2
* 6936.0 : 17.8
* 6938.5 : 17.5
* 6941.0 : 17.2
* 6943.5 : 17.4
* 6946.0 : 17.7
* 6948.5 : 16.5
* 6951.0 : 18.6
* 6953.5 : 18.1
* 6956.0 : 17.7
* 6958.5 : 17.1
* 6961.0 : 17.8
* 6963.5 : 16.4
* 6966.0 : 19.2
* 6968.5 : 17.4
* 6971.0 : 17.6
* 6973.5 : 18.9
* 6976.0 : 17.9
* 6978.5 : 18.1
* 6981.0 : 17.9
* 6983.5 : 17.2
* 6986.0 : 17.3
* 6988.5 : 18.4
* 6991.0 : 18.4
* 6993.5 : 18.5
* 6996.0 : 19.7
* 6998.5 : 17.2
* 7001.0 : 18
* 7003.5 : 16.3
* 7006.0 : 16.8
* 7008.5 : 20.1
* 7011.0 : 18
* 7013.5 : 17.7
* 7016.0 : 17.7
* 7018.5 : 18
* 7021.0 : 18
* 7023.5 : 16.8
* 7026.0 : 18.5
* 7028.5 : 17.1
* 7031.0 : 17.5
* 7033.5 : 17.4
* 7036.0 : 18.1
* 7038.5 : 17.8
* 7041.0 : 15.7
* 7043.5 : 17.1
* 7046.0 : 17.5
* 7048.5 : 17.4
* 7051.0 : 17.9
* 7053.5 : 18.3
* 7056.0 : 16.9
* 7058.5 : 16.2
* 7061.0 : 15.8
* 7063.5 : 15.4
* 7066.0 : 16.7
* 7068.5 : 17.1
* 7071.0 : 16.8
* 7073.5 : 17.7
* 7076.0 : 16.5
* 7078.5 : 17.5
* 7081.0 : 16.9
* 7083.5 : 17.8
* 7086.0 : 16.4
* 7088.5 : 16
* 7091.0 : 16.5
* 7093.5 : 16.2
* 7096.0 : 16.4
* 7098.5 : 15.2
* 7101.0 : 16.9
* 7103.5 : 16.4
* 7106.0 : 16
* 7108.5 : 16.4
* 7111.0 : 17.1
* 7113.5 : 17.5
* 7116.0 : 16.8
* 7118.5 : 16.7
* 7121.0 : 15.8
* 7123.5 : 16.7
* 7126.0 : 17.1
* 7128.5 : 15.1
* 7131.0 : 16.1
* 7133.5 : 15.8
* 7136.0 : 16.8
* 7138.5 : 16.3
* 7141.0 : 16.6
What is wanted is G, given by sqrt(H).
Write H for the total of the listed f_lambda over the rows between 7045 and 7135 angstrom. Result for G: 24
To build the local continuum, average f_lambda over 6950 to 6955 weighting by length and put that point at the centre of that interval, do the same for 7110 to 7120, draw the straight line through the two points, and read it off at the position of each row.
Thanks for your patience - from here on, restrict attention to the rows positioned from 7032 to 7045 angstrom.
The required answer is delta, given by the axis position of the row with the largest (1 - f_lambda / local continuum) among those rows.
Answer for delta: 7041.0 angstrom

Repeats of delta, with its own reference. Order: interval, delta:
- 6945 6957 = 6948.5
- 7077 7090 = 7088.5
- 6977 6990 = 6983.5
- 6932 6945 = 6933.5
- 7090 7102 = 7098.5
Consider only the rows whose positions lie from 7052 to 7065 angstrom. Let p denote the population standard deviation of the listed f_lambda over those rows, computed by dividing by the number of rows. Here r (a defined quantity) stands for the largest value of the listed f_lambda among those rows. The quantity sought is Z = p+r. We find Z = 19.3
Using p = 1.02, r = 18.3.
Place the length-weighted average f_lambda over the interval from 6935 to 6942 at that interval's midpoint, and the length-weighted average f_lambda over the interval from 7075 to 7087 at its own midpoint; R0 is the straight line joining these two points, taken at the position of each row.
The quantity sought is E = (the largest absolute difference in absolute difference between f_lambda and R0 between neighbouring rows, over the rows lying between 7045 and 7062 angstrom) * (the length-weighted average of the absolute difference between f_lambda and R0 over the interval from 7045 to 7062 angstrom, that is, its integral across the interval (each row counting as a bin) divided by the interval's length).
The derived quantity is 0.7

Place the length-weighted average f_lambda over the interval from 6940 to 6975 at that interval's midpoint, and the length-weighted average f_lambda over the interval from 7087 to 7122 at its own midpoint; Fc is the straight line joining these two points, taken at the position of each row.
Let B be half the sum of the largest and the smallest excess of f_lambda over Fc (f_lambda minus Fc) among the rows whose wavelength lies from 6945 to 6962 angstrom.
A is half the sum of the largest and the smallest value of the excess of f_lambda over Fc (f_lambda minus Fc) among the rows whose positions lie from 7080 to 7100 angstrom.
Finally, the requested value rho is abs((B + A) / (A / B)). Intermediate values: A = -0.04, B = -0.21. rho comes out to 1.2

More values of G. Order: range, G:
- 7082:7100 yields 11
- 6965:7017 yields 19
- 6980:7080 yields 26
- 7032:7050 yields 11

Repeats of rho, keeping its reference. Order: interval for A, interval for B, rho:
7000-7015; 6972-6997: 2.2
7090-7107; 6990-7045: 0.7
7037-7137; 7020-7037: 10.7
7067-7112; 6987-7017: 19.6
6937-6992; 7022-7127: 0.0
